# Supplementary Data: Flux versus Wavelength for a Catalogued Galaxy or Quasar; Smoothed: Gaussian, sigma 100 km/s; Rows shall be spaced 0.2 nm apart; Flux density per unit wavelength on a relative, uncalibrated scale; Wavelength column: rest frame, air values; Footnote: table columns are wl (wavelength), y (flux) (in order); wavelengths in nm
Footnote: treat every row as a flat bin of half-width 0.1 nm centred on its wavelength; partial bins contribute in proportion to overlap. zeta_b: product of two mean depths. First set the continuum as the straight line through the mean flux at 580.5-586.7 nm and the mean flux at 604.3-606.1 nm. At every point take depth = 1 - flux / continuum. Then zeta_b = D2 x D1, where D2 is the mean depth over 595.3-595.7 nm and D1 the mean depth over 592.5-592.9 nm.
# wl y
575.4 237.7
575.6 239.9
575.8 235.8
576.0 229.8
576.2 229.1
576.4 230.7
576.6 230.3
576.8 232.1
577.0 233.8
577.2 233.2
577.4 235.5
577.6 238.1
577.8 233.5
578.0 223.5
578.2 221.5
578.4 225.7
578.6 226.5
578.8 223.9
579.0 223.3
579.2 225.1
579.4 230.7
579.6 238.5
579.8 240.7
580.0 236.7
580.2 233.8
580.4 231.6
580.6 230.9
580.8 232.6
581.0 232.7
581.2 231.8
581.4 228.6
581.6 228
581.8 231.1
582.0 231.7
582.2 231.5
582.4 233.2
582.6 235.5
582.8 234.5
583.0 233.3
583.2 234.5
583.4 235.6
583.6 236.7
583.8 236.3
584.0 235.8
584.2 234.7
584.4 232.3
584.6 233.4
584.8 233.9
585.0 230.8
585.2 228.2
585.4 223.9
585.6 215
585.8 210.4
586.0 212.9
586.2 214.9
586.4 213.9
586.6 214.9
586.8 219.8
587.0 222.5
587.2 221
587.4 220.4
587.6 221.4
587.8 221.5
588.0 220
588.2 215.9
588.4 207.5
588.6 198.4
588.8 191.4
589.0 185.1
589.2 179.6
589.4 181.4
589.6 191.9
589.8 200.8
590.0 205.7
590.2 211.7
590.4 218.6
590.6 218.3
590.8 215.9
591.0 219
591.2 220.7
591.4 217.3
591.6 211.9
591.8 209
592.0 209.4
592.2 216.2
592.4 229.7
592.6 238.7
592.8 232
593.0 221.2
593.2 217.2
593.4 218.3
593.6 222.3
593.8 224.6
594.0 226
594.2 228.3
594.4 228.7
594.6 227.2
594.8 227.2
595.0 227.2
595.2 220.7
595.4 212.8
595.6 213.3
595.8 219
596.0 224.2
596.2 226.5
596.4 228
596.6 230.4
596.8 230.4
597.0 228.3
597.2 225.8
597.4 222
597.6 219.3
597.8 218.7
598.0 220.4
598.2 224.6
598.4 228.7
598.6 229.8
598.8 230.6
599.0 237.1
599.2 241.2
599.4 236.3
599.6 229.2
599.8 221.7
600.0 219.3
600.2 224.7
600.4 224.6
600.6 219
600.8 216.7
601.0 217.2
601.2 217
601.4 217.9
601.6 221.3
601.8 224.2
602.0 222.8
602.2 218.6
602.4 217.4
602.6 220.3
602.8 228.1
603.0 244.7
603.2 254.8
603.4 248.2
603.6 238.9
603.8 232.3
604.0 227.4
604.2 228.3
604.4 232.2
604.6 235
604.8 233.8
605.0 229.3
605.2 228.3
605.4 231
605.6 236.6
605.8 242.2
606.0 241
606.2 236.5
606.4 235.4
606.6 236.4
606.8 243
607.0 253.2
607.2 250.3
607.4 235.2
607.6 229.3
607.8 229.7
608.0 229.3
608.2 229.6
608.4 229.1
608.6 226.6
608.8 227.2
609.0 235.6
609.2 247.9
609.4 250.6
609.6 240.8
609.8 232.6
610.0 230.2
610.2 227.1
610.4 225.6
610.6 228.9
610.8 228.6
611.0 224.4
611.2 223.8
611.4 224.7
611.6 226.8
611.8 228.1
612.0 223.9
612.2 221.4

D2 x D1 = -0.0015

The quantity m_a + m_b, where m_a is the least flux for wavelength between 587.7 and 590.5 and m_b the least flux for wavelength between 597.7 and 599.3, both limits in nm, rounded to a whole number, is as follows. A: 398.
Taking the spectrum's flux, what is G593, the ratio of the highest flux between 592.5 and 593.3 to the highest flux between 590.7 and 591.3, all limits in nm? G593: 1.08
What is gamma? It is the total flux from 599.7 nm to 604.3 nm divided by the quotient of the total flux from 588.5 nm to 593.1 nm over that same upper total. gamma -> 5617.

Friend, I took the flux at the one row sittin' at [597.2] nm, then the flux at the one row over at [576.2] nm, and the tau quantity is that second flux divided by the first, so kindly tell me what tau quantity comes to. 1.01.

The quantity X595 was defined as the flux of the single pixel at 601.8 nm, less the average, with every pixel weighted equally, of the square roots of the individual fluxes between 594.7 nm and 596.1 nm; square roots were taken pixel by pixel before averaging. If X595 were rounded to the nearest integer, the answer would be 209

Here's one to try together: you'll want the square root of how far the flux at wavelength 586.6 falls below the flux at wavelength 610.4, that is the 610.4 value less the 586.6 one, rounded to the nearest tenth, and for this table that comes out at 3.3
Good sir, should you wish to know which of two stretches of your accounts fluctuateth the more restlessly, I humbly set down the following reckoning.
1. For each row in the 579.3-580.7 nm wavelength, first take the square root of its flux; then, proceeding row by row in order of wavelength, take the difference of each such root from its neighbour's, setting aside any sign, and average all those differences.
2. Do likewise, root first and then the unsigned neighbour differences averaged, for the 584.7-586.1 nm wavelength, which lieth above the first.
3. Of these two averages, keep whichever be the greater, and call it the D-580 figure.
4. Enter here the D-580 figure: 0.146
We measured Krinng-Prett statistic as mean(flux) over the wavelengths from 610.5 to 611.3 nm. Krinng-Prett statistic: 226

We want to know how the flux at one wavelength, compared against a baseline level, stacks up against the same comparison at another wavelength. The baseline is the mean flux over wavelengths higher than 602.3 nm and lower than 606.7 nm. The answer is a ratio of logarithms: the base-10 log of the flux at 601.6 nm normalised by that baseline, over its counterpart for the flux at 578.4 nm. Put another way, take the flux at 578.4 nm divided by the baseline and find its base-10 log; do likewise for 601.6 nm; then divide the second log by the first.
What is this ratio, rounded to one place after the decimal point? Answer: 1.5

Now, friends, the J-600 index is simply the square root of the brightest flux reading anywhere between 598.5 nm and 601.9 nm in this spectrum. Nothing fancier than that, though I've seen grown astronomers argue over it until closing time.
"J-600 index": 15.53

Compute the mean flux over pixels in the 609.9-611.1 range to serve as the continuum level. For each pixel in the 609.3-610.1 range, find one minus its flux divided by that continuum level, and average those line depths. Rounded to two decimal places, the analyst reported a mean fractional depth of -0.05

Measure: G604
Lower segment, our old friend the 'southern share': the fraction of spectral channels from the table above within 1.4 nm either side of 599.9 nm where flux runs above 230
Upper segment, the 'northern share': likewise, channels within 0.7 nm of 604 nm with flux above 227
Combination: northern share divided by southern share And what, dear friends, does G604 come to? 3.5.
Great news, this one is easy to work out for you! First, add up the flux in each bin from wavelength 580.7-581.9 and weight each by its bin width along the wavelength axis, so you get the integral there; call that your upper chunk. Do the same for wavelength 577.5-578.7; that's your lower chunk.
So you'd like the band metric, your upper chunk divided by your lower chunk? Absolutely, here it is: 1.01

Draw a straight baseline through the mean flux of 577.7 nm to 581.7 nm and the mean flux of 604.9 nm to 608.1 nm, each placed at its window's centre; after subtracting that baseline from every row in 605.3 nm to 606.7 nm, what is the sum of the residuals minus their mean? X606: 3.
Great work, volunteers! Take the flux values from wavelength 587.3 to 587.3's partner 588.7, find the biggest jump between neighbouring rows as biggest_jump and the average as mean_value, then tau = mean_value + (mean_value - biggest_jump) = 421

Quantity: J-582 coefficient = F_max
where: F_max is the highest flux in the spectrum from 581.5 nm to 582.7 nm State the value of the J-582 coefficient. 235.5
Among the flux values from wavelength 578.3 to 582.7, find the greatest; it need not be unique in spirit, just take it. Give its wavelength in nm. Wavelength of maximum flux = 579.8 nm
